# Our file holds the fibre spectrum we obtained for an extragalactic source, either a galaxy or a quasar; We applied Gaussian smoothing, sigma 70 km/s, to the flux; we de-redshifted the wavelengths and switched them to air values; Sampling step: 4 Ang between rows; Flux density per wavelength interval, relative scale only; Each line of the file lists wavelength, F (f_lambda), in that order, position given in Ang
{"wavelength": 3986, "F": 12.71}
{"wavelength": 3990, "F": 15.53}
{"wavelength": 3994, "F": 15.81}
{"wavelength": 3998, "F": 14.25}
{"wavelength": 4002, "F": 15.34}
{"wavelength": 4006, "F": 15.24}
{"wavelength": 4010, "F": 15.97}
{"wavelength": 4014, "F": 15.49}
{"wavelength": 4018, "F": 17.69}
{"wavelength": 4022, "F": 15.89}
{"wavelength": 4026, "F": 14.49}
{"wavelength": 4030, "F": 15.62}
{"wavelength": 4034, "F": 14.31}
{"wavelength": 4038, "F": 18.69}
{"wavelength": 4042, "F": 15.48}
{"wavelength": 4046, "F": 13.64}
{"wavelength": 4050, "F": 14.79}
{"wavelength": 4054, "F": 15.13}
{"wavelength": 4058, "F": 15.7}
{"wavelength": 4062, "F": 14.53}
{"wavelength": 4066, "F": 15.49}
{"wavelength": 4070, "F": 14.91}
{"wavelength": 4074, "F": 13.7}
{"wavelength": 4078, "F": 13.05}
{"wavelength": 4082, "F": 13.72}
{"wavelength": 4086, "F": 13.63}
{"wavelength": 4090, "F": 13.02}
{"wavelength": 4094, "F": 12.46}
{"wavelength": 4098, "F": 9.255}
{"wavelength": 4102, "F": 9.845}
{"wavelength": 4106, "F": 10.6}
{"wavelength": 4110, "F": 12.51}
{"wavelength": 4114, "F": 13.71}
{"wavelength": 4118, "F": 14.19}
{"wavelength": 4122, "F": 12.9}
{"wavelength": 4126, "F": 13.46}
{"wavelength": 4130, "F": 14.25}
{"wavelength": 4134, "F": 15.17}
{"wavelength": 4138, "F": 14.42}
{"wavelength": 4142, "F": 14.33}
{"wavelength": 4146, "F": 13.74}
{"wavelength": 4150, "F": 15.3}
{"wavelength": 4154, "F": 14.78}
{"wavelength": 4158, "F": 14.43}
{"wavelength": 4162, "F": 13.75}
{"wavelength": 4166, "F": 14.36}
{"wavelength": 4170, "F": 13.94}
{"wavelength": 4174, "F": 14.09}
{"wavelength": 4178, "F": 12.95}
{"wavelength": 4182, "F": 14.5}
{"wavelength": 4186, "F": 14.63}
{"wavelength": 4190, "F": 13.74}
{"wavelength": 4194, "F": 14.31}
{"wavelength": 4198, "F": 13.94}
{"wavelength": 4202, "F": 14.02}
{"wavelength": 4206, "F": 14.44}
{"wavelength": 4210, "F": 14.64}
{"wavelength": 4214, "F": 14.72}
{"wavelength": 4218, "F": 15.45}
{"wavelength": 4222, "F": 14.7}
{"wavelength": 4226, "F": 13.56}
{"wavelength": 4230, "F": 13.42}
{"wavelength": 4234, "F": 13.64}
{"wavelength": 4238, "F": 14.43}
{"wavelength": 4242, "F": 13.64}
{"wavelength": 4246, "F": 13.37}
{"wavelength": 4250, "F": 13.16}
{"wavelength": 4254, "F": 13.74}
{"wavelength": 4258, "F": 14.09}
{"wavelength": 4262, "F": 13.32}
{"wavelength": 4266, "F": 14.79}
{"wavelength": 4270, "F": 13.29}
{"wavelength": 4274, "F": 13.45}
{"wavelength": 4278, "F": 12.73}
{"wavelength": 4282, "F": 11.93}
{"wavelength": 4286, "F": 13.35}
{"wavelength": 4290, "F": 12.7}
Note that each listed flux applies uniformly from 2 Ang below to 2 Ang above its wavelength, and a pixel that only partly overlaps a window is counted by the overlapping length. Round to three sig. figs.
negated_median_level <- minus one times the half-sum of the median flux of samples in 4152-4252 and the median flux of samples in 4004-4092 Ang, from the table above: -14.6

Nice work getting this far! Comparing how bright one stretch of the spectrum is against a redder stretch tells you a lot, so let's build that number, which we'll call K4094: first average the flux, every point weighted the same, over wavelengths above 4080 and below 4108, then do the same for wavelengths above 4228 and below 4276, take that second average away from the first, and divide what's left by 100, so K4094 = -0.019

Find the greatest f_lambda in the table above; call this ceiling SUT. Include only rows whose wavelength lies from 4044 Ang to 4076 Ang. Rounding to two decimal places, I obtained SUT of 15.70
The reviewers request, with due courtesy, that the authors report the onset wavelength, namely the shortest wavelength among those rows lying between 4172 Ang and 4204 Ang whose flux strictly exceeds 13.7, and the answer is 4174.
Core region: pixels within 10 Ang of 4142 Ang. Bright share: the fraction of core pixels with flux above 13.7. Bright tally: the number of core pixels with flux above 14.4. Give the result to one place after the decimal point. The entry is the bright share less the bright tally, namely -2.0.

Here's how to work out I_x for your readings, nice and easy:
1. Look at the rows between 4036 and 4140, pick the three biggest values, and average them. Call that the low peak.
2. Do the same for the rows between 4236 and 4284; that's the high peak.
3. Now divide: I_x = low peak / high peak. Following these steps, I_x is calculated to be 1.15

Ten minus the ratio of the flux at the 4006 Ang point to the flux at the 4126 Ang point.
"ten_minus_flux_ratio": 8.87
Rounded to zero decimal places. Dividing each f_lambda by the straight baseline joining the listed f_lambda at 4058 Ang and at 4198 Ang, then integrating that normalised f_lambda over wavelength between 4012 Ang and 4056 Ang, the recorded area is 43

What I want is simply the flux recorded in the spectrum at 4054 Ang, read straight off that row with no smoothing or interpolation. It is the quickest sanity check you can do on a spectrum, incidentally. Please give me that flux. 15.13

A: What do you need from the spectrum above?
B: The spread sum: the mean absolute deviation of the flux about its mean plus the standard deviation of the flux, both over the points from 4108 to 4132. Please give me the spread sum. 1.2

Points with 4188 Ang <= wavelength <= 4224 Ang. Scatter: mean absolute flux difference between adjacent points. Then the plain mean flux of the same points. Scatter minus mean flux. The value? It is -14.0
